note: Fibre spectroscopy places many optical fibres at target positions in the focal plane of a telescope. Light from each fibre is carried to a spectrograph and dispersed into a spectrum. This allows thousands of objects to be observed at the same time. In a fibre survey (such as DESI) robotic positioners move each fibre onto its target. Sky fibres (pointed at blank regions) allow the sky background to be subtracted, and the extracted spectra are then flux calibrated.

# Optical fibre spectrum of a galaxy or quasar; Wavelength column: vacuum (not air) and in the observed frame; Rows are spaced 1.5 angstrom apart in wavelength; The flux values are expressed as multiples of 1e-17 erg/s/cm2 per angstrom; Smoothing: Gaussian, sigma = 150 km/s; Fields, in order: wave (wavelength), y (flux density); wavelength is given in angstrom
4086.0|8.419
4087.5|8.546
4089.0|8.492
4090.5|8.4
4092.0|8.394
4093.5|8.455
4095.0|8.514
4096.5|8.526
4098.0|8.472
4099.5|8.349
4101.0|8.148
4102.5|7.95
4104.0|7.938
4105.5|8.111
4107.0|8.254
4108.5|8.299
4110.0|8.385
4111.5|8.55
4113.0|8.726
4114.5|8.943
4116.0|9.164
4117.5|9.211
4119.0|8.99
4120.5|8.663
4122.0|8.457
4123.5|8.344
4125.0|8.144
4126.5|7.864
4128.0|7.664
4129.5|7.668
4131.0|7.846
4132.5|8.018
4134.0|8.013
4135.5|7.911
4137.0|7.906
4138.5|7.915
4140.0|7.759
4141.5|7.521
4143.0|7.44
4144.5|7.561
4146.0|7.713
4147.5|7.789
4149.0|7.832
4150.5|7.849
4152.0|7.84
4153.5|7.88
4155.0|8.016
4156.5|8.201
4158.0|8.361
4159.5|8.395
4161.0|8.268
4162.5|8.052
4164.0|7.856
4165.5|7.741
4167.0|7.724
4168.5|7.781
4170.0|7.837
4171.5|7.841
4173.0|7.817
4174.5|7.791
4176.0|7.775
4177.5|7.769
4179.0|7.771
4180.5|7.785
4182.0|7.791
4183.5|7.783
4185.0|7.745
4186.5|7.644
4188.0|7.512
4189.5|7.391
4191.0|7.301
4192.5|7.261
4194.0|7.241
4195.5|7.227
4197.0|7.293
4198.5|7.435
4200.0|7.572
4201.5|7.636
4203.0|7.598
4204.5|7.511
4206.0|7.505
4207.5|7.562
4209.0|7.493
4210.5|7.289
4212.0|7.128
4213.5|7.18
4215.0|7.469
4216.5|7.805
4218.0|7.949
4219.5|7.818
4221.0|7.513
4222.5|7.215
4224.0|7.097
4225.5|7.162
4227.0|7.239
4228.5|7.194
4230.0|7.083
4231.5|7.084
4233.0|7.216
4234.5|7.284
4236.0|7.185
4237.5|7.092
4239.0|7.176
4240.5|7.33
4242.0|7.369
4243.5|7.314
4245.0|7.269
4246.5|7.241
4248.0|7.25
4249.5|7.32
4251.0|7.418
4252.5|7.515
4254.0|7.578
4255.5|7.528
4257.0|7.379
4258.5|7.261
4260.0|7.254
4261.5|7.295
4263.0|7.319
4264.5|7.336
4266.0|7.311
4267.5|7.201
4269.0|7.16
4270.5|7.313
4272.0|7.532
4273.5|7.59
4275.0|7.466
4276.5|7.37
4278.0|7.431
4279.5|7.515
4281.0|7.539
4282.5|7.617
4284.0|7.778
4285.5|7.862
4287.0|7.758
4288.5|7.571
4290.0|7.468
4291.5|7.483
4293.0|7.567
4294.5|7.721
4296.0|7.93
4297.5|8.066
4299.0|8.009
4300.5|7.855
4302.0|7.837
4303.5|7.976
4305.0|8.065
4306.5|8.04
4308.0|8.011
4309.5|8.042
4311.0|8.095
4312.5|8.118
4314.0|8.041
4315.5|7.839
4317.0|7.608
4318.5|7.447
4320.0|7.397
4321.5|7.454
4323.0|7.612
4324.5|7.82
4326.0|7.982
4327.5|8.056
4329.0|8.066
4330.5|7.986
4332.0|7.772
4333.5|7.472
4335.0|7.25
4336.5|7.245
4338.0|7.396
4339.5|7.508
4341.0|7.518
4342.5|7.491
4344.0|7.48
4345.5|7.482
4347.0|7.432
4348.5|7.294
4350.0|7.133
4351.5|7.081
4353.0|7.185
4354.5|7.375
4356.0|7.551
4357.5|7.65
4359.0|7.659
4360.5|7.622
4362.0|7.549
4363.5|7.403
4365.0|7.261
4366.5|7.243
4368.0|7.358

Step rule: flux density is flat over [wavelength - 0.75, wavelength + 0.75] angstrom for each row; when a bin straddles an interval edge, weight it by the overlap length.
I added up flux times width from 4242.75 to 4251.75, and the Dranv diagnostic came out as 65.7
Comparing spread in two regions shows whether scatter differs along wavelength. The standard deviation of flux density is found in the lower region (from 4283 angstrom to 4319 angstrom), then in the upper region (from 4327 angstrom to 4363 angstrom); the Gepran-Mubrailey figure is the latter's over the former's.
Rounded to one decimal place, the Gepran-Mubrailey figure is 1.2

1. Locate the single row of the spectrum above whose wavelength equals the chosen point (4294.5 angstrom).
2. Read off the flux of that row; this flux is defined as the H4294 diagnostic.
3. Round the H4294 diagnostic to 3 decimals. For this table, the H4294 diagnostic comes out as 7.721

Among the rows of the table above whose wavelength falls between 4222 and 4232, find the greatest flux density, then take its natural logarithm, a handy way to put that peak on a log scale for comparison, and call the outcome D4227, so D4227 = 1.98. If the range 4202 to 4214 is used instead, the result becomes 2.03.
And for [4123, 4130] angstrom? 2.12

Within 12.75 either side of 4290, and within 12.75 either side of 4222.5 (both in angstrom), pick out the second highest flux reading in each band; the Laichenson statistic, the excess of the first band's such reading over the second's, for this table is 0.19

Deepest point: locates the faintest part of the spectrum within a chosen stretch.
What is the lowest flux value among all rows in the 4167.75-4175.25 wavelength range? 7.781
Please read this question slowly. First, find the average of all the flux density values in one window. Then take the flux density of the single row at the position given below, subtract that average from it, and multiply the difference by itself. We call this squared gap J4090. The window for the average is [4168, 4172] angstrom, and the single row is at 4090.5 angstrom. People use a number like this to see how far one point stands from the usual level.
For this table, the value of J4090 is 0.34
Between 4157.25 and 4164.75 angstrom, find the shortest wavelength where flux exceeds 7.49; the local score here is 4158.0 angstrom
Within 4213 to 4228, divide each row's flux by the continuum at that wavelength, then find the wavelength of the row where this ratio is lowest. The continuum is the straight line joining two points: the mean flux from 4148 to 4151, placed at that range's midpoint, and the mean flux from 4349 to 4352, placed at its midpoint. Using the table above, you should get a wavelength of 4224.0 angstrom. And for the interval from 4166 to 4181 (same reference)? 4167.0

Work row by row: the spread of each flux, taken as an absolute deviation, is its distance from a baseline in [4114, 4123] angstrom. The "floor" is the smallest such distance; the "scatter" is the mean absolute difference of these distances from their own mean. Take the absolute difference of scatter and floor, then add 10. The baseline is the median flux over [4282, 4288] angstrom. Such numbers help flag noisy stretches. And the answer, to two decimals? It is 10.46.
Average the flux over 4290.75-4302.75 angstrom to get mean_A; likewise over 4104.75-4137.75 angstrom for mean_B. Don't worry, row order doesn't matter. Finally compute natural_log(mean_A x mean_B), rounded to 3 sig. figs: 4.17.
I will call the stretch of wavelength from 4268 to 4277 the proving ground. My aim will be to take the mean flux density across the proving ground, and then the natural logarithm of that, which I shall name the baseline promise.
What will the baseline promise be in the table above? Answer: 2.00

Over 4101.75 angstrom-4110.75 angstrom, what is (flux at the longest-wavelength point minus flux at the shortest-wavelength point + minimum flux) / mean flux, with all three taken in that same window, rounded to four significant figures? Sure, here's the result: 1.027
